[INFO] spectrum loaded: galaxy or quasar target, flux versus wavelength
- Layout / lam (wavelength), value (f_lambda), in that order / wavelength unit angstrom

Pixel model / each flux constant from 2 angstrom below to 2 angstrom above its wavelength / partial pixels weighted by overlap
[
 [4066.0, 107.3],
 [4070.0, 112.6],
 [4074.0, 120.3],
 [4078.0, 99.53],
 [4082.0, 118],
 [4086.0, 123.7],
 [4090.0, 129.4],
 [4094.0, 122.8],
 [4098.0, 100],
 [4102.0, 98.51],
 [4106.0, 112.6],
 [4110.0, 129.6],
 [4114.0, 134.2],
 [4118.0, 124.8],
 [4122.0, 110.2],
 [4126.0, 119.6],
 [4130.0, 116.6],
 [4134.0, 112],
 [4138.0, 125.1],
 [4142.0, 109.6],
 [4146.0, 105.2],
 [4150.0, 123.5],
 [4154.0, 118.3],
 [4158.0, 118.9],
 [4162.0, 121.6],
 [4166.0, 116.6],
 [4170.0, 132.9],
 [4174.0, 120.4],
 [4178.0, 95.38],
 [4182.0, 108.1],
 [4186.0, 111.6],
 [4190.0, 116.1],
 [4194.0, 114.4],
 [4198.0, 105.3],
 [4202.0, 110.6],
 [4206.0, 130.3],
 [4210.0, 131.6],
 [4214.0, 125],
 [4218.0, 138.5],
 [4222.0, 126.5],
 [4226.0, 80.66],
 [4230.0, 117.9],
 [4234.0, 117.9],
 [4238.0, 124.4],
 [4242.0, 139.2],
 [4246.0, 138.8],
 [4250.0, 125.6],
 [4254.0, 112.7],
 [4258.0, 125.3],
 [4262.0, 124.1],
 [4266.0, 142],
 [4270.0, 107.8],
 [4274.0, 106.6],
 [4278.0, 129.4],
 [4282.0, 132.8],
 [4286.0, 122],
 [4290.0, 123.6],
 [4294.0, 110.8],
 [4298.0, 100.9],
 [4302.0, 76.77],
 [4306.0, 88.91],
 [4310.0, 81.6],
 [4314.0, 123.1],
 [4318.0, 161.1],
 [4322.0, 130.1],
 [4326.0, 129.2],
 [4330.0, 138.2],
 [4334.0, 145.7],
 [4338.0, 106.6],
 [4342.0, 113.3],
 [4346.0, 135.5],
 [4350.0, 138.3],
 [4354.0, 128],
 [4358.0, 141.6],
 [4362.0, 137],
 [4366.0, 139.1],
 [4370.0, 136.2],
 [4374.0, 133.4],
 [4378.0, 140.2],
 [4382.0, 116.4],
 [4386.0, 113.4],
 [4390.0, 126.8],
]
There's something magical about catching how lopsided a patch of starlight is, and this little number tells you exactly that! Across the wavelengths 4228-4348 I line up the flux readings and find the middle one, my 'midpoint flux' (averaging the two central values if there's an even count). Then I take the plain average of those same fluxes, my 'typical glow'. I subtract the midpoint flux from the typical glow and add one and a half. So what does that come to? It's -1.3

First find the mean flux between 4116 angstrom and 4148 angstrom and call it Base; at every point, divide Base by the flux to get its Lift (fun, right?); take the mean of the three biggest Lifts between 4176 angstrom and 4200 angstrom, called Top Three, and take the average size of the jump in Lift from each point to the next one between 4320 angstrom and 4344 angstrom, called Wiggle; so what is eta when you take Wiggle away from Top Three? 1.03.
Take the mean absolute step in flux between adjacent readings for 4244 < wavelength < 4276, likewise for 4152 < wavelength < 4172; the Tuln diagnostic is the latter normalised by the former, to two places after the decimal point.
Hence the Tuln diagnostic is 0.46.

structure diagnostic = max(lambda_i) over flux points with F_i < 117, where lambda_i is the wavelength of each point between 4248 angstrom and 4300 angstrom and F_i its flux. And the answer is 4298.0 angstrom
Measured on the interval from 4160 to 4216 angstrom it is 4202.0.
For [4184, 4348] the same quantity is 4342.0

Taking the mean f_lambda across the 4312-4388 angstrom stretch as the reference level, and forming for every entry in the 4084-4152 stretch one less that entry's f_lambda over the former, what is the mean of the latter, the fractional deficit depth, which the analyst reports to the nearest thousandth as 0.109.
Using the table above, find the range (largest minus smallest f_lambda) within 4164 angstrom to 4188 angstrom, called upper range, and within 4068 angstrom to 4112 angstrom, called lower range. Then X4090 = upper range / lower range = 1.2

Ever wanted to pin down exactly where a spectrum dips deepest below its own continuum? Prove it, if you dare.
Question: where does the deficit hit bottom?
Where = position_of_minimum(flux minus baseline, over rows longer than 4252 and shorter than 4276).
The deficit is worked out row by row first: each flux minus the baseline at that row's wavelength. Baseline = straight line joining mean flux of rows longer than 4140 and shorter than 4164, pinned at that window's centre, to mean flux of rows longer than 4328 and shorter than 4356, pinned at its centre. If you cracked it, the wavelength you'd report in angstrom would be 4274.0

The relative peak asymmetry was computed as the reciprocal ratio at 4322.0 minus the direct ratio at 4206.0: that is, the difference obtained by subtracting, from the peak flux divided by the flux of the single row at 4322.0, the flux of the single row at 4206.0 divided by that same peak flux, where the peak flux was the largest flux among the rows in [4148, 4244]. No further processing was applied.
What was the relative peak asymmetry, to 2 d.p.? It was 0.13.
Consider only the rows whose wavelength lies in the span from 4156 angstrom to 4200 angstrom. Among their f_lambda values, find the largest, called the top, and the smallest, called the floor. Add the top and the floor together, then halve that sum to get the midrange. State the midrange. 114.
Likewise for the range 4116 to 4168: 115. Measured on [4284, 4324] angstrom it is 119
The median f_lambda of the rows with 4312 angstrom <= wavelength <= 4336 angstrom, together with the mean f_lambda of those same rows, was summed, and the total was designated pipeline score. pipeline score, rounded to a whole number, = 272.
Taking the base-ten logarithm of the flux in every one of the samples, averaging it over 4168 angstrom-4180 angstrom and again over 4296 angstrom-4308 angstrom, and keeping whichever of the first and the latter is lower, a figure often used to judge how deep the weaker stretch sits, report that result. 1.95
